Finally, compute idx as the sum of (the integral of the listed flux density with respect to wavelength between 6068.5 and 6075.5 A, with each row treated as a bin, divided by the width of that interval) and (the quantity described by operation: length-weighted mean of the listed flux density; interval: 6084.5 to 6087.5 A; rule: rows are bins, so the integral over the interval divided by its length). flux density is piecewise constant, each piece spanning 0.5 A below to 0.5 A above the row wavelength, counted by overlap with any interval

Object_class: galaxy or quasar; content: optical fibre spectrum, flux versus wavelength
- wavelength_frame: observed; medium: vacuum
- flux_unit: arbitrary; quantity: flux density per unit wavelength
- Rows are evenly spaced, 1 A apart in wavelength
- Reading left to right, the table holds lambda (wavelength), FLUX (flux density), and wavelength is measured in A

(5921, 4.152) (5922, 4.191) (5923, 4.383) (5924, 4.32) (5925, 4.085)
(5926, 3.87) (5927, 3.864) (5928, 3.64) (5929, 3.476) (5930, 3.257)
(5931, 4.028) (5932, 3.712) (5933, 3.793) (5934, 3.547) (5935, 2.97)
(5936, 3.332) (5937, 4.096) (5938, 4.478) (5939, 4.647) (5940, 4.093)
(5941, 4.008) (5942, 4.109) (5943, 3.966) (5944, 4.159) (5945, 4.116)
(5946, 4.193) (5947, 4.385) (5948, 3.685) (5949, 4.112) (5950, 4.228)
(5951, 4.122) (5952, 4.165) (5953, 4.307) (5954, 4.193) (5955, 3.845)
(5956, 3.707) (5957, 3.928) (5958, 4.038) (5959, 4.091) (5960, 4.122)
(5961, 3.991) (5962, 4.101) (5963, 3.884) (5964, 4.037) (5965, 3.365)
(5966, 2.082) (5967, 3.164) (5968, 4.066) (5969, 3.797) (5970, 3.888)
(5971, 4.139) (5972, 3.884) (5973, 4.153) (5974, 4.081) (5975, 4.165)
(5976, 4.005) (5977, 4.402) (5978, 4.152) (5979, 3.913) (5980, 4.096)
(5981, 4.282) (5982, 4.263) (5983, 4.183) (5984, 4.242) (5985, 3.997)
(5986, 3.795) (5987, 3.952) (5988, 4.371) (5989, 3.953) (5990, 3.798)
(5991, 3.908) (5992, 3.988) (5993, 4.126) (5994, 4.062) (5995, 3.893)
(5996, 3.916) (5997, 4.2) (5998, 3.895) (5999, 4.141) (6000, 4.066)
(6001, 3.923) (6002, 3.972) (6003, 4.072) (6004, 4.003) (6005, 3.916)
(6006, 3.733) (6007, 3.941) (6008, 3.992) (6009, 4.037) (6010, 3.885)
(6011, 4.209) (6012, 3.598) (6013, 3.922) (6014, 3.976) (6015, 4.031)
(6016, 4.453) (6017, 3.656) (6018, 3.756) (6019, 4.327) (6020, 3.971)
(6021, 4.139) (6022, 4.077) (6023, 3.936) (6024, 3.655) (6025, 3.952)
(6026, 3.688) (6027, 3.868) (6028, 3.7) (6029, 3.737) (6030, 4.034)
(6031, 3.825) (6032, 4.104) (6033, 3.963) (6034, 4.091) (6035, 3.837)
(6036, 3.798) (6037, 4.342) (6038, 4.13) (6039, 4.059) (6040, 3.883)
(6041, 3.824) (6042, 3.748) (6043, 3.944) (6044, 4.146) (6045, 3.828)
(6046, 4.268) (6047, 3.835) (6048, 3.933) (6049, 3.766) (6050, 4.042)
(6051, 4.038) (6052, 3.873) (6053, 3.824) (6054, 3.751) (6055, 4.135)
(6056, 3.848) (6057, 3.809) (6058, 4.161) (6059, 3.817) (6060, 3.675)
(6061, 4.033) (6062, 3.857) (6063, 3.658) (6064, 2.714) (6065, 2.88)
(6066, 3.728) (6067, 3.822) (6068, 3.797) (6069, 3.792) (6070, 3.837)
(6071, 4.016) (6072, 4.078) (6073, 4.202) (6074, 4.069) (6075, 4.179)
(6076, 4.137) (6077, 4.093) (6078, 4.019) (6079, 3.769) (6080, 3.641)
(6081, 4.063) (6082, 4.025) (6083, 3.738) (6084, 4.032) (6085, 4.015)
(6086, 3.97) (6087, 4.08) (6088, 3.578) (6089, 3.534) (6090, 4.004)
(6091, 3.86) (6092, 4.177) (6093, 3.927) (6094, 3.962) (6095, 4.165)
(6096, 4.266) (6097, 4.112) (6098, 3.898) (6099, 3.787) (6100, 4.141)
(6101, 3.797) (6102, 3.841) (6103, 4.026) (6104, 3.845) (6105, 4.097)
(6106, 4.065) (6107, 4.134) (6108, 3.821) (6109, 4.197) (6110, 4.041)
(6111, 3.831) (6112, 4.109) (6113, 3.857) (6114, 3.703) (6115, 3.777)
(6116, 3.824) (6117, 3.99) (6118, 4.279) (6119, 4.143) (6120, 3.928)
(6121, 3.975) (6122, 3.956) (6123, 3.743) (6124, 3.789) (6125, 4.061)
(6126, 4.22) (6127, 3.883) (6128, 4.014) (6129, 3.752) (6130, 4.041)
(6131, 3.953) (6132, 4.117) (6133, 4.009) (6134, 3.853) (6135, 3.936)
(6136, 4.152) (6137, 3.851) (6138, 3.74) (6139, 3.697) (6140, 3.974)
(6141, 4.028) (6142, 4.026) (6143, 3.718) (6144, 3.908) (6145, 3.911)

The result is 8.05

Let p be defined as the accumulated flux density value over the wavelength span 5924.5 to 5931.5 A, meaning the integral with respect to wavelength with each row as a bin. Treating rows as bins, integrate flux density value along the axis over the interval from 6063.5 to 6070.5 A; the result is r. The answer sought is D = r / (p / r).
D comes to 23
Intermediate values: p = 26.2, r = 24.6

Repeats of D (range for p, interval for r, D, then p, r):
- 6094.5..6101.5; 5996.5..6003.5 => 28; 28.2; 28.3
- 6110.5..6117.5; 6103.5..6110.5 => 29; 27.1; 28.2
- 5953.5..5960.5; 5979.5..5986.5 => 30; 27.9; 28.9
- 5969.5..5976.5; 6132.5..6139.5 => 26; 28.3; 27.2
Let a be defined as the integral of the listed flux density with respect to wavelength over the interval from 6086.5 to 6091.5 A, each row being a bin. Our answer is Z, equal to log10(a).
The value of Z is 1.28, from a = 19.1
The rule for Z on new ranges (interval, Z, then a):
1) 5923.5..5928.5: 1.30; 19.8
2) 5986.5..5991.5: 1.30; 20.0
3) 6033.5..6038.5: 1.31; 20.2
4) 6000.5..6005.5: 1.30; 19.9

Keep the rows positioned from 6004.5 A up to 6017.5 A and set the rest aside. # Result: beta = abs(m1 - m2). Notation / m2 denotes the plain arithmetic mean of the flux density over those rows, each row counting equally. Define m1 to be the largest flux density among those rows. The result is 0.503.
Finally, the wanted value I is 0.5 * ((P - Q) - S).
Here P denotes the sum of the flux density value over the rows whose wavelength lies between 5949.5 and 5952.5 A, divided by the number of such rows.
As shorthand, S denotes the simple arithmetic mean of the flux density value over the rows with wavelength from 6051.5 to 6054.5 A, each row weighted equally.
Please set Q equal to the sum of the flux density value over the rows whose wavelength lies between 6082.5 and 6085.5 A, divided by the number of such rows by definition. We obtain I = -1.79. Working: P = 4.17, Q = 3.93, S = 3.82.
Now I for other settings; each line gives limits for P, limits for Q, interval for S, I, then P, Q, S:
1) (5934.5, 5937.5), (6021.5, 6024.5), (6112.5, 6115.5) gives -2.10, 3.47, 3.89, 3.78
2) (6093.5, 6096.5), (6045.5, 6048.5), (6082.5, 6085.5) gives -1.90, 4.13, 4.01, 3.93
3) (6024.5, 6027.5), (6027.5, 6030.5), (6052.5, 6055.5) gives -1.95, 3.84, 3.82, 3.90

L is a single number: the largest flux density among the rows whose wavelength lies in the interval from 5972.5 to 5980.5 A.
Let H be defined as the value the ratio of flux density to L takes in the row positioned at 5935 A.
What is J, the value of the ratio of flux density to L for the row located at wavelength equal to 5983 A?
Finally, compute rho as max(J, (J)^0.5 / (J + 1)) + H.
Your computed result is 1.62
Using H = 0.67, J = 0.950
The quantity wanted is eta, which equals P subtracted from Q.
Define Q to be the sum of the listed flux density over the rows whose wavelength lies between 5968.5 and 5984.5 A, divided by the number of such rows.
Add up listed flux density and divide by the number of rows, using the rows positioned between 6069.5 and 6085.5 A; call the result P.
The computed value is 0.11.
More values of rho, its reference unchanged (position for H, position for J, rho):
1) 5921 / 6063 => 1.77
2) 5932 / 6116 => 1.71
